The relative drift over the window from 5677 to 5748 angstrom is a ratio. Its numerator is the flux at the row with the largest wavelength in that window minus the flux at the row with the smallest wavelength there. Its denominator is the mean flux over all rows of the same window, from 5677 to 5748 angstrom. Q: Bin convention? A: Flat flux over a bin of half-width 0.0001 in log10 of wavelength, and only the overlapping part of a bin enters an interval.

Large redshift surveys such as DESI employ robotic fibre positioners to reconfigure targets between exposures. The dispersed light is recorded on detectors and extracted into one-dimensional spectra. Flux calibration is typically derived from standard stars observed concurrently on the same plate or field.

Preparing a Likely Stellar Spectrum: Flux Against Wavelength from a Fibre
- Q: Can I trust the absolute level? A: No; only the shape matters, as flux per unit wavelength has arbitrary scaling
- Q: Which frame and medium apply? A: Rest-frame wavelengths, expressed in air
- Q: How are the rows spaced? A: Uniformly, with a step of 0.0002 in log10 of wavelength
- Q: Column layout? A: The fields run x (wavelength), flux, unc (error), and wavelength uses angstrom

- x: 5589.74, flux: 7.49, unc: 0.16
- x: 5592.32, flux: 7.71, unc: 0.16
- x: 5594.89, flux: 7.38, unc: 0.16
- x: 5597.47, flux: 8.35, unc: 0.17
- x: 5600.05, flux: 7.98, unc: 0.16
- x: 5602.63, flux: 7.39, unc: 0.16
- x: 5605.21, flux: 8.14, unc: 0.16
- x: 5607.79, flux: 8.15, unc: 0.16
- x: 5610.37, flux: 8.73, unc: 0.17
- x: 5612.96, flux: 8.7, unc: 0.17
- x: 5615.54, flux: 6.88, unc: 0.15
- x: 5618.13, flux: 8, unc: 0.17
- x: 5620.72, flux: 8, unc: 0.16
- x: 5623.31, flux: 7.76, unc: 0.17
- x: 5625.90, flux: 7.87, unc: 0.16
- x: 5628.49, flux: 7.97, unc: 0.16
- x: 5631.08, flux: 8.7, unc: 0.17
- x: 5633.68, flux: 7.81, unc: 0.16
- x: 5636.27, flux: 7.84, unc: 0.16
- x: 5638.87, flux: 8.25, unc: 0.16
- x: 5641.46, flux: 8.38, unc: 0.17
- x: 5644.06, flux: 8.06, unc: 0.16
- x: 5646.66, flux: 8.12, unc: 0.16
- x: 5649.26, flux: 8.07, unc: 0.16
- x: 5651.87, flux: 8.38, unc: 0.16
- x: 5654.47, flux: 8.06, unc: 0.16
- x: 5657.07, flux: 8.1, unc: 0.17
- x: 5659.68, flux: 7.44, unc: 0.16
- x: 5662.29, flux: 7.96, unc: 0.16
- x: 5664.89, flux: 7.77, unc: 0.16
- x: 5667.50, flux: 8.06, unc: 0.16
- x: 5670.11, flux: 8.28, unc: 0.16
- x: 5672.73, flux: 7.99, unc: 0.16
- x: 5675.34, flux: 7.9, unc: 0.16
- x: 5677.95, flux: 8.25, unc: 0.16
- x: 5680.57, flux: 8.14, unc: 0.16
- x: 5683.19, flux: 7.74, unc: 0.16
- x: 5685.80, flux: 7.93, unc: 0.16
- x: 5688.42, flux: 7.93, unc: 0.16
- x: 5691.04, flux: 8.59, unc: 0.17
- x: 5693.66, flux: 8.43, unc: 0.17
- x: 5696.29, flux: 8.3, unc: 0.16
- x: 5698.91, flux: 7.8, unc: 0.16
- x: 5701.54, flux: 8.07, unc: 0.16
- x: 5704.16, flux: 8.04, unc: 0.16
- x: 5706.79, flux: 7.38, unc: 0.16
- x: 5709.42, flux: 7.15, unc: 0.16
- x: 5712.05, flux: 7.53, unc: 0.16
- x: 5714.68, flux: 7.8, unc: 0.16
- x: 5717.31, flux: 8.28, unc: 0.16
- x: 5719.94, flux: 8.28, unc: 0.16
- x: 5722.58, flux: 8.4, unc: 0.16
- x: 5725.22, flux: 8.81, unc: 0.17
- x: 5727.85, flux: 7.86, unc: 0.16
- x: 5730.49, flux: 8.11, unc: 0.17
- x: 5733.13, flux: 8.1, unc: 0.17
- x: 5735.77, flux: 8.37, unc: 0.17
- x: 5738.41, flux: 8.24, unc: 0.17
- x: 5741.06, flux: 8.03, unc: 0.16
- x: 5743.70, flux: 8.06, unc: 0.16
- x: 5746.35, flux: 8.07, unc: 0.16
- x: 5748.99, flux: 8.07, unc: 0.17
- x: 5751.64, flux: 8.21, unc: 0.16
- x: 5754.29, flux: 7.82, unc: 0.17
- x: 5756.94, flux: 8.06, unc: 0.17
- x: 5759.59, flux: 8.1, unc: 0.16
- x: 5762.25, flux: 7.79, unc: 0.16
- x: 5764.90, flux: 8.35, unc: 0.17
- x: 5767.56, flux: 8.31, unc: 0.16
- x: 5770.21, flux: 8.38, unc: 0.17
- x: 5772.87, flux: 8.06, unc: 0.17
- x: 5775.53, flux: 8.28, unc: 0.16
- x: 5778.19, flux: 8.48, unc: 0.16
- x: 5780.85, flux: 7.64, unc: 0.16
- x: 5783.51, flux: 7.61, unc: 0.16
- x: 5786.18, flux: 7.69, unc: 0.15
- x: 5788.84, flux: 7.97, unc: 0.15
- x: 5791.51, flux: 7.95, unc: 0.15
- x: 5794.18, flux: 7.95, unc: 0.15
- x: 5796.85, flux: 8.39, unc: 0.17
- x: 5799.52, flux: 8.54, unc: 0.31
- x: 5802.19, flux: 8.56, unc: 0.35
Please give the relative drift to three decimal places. -0.022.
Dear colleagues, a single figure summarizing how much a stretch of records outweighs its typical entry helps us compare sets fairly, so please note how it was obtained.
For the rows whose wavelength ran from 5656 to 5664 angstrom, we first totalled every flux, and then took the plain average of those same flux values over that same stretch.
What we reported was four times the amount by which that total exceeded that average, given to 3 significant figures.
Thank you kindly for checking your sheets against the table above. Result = 62.7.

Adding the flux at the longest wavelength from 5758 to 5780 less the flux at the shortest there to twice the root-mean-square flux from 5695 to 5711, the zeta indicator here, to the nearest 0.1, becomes 16.0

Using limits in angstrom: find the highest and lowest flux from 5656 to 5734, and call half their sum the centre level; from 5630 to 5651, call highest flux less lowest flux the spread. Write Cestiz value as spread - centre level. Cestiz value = -7.1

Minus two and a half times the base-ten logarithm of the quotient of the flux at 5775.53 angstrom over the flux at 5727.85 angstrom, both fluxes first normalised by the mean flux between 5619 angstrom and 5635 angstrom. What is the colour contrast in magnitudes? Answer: -0.06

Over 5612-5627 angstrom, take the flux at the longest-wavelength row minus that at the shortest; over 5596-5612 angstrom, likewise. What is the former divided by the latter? -2.2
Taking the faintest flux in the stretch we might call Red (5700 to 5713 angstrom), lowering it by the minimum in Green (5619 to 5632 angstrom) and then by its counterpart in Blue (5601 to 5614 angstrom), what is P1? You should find -8.00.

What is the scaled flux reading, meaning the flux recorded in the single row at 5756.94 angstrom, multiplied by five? 40.30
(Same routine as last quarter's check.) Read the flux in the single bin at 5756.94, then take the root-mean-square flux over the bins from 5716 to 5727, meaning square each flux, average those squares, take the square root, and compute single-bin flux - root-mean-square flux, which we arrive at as -0.39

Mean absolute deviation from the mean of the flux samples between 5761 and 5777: 0.18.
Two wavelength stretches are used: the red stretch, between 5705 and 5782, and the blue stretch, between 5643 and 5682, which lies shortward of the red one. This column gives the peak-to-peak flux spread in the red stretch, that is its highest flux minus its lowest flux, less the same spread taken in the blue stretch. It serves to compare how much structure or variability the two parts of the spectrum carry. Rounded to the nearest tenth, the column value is 0.7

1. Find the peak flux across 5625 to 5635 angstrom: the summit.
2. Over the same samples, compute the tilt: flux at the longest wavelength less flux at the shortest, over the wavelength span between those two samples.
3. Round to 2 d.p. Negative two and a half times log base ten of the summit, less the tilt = -2.34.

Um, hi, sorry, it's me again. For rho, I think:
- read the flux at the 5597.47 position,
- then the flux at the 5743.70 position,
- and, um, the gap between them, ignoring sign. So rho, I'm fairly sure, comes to 0.29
